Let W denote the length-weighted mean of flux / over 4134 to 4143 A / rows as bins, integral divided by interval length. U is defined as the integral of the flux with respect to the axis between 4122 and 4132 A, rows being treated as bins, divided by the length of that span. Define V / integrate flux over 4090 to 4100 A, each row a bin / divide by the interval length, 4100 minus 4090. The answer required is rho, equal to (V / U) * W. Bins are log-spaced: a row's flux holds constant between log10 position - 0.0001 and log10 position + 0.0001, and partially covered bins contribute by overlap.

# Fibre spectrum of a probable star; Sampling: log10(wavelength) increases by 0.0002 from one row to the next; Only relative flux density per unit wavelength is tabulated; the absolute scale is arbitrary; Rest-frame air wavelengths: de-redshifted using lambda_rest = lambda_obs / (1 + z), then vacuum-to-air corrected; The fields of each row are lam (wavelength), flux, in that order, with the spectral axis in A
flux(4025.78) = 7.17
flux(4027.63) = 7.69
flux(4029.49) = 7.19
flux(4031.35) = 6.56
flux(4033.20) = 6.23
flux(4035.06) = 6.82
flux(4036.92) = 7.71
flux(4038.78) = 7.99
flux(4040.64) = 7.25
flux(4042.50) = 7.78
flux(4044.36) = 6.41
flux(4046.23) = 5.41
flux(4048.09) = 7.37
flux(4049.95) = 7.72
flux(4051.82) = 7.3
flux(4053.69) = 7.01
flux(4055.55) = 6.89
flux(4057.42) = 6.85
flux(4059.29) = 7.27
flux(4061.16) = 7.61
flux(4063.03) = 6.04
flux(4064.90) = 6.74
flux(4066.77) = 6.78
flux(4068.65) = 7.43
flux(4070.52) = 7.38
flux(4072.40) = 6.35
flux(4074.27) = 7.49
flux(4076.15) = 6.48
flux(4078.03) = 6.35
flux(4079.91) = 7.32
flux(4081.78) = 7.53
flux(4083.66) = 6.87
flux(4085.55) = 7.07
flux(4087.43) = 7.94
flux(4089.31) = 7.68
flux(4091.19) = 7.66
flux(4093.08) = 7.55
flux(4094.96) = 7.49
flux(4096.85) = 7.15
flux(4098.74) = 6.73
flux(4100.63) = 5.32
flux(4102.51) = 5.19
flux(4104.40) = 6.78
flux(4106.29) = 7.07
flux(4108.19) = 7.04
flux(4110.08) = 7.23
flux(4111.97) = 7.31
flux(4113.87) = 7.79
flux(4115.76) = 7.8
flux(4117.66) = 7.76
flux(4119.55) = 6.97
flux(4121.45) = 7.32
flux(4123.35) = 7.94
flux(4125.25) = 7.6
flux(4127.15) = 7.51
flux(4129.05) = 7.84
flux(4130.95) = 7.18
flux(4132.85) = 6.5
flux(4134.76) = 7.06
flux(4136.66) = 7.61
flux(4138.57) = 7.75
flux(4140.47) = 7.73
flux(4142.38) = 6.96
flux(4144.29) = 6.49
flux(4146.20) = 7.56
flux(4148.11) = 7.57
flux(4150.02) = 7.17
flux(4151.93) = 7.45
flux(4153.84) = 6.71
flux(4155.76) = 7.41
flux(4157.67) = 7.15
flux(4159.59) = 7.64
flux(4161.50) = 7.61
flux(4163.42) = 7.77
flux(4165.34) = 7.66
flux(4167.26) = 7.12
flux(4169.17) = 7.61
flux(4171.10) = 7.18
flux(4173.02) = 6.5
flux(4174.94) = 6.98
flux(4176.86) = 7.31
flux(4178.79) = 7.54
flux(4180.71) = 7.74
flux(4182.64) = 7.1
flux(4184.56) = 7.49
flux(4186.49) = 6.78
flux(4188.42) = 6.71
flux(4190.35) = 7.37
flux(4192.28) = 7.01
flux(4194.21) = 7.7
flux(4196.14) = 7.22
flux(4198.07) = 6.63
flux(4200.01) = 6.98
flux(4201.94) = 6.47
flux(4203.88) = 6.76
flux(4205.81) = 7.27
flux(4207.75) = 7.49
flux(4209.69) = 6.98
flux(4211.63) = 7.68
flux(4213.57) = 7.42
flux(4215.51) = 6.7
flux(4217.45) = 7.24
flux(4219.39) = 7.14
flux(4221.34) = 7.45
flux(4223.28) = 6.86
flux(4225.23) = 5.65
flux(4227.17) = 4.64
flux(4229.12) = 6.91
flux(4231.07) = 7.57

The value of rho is 7.1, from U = 7.59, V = 7.26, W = 7.45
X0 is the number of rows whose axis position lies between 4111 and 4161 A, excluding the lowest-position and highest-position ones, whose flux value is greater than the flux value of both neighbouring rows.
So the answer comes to 7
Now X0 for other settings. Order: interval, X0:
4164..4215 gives 8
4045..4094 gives 6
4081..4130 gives 4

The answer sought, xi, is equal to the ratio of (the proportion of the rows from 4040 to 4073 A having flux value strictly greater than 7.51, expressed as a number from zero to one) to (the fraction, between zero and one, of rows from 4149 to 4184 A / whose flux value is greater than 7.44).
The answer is 0.4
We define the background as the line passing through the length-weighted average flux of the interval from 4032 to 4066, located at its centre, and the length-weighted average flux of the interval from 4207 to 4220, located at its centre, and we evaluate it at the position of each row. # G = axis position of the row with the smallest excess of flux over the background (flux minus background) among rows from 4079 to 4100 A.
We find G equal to 4098.74 A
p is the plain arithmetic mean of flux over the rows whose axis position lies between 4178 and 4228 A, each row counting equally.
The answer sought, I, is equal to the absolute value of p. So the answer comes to 7.00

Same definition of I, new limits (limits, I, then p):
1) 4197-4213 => 7.03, 7.03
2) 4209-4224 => 7.18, 7.18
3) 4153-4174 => 7.31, 7.31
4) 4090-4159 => 7.20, 7.20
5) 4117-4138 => 7.39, 7.39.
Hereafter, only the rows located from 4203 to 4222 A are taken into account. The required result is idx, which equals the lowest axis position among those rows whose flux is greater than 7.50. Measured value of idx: 4211.63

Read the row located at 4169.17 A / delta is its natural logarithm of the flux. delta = 2.03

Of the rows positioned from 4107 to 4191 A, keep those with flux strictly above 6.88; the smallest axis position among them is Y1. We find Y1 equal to 4108.19 A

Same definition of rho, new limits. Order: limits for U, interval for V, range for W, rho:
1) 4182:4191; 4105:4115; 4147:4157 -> 7.5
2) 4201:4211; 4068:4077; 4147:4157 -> 7.3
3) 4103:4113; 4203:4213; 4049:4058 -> 7.4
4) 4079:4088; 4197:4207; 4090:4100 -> 6.8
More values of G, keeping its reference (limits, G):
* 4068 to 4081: 4078.03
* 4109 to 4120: 4119.55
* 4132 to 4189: 4173.02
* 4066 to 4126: 4102.51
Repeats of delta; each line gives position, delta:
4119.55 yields 1.94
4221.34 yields 2.01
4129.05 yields 2.06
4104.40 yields 1.91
